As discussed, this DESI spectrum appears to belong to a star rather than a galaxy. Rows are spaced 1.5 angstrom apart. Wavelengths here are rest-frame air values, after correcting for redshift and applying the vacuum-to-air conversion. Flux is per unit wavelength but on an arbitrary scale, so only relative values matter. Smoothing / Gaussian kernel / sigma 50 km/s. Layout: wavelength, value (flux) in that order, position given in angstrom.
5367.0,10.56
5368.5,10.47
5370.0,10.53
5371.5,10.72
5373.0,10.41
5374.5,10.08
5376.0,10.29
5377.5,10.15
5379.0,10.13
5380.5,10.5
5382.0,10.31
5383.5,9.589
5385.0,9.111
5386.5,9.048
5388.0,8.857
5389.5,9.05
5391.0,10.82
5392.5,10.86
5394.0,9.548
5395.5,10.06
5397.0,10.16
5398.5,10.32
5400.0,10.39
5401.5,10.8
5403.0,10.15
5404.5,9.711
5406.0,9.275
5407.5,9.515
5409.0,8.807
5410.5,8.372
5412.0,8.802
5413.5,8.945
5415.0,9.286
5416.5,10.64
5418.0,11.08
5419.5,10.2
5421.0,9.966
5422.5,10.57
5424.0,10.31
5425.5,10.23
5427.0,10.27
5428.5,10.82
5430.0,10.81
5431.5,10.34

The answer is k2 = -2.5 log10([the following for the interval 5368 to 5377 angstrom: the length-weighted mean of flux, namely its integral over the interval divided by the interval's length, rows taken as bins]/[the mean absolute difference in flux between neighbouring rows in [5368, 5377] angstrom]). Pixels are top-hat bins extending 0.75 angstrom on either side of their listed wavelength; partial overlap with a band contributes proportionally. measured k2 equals -4.2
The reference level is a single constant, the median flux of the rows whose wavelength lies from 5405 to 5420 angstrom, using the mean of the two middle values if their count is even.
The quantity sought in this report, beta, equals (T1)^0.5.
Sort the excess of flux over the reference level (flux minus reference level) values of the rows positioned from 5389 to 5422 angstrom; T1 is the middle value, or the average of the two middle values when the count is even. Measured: 0.86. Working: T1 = 0.73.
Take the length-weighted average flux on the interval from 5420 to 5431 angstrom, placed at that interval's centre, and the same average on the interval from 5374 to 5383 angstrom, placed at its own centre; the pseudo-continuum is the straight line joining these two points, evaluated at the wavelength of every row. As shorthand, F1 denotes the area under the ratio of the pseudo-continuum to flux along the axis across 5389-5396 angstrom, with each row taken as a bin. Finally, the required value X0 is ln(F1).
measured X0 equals 1.97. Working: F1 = 7.2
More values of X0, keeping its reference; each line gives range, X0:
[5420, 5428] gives 2.09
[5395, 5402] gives 1.94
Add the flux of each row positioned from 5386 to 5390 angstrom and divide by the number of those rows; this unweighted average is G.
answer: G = 9.0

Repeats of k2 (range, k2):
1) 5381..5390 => -3.6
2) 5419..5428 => -4.1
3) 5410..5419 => -3.1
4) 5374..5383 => -4.4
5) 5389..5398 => -2.8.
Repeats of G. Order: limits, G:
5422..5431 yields 10.5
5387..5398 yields 9.9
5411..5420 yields 9.8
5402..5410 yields 9.5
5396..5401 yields 10.3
